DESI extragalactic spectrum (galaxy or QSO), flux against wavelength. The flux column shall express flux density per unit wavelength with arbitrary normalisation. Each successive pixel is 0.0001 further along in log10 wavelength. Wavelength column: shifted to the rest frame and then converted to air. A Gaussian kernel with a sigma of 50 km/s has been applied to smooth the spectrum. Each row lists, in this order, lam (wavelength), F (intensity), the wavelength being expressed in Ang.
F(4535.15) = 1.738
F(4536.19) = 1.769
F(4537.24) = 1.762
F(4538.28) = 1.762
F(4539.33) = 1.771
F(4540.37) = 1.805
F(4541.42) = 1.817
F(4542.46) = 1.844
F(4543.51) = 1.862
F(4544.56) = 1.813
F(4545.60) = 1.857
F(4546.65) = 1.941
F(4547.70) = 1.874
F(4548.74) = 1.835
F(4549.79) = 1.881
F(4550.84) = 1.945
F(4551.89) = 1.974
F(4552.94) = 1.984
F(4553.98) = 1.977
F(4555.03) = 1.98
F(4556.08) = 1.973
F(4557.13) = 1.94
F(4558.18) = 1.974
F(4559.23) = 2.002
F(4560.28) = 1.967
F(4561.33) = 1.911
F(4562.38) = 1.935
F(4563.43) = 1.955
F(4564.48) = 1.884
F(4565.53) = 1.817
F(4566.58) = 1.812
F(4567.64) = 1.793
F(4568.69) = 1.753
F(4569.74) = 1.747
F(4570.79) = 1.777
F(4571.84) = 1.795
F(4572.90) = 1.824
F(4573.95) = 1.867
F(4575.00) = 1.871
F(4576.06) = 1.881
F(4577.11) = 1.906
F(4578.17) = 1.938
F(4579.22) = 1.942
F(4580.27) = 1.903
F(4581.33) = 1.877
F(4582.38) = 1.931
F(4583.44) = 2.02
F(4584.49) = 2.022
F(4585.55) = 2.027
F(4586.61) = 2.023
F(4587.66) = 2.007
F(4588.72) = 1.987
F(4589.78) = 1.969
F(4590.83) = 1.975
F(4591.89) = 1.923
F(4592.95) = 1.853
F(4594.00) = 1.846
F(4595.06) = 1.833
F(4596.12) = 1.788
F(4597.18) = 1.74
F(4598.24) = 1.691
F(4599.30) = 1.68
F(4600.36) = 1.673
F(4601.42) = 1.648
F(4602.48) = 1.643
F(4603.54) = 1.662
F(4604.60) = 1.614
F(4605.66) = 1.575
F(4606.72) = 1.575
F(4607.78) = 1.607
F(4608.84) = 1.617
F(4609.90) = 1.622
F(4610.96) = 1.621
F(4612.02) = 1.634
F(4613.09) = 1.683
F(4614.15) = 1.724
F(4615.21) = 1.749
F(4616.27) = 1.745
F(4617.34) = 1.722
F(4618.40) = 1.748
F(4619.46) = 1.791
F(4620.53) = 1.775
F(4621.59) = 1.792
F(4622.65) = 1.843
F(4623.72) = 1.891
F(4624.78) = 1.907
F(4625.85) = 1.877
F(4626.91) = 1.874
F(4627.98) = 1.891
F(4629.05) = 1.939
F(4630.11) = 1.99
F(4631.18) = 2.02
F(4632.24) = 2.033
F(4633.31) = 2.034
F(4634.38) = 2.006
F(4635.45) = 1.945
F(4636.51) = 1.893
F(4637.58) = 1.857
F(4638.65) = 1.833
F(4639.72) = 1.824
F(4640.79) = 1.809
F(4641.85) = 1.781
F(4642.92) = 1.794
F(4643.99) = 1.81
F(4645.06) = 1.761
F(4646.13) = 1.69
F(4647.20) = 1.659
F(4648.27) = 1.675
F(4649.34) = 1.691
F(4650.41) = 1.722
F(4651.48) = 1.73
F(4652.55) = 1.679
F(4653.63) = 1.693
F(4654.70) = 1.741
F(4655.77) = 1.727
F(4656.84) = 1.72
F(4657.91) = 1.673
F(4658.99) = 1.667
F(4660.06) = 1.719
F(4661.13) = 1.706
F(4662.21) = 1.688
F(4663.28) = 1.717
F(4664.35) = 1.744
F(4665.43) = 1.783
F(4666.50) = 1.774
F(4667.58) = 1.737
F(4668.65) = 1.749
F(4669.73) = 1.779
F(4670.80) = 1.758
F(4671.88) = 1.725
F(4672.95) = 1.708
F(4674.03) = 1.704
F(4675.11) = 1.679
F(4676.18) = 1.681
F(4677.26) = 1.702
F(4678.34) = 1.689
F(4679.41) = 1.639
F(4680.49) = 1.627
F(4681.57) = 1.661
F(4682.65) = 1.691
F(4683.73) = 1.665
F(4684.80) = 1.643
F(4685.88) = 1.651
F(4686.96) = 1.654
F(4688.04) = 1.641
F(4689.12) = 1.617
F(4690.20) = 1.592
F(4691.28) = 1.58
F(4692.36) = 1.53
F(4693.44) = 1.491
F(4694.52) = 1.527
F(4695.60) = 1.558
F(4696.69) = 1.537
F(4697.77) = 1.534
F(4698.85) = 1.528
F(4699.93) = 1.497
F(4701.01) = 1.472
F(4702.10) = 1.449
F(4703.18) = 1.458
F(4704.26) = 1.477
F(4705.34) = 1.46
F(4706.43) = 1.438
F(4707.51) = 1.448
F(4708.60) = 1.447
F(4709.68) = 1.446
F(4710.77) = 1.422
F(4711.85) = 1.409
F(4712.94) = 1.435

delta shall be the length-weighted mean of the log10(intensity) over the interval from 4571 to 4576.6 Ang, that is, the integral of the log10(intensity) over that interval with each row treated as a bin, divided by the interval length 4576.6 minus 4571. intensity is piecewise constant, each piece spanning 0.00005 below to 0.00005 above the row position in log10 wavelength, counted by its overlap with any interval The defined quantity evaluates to 0.266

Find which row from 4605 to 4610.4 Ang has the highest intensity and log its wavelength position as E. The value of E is 4609.90 Ang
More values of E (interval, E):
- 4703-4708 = 4704.26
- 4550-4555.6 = 4552.94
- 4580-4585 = 4584.49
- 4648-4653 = 4651.48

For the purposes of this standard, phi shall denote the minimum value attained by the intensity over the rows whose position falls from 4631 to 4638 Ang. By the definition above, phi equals 1.857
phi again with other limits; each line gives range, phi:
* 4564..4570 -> 1.747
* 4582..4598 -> 1.74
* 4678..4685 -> 1.627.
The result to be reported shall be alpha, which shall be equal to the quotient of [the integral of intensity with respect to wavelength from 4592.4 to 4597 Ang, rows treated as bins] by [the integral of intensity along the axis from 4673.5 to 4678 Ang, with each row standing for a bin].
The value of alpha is 1.10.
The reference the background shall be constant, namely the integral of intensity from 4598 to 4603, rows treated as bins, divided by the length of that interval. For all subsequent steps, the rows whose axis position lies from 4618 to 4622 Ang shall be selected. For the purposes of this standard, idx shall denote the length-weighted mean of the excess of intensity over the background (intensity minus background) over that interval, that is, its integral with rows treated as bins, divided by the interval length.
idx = 0.11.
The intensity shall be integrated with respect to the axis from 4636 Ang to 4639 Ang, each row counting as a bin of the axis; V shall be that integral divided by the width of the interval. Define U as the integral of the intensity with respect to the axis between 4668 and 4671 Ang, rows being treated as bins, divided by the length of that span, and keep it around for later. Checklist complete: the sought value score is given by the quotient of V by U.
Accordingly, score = 1.05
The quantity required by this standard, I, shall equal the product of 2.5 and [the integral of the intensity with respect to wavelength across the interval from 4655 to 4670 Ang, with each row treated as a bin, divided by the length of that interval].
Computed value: 4.3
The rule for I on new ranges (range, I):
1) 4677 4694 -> 4.1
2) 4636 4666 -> 4.4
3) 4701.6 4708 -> 3.6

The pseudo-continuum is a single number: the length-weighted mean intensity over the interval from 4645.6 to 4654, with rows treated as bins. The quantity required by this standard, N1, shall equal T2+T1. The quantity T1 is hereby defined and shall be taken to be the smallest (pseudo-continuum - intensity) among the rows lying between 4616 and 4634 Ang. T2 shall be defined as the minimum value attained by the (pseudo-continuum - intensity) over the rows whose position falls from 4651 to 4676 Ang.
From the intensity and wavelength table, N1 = -0.43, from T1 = -0.34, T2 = -0.09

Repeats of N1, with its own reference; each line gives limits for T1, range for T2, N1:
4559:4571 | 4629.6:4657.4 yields -0.65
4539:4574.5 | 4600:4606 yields -0.29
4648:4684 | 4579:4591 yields -0.43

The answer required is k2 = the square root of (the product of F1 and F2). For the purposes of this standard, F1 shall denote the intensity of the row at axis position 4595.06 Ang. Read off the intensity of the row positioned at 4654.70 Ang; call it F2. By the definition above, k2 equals 1.79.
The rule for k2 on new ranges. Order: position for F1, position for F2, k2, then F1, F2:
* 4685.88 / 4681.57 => 1.66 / 1.651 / 1.661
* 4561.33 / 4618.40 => 1.83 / 1.911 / 1.748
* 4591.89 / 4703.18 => 1.67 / 1.923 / 1.458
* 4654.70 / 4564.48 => 1.81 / 1.741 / 1.884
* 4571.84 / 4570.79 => 1.79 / 1.795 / 1.777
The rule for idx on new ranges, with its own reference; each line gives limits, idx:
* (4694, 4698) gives -0.13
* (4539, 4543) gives 0.15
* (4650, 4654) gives 0.04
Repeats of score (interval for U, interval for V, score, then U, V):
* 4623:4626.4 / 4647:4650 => 0.89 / 1.89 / 1.68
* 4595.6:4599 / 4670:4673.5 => 1.00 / 1.73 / 1.74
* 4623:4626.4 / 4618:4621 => 0.94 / 1.89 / 1.77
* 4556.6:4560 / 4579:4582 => 0.97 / 1.97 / 1.91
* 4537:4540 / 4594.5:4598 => 1.00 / 1.77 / 1.78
